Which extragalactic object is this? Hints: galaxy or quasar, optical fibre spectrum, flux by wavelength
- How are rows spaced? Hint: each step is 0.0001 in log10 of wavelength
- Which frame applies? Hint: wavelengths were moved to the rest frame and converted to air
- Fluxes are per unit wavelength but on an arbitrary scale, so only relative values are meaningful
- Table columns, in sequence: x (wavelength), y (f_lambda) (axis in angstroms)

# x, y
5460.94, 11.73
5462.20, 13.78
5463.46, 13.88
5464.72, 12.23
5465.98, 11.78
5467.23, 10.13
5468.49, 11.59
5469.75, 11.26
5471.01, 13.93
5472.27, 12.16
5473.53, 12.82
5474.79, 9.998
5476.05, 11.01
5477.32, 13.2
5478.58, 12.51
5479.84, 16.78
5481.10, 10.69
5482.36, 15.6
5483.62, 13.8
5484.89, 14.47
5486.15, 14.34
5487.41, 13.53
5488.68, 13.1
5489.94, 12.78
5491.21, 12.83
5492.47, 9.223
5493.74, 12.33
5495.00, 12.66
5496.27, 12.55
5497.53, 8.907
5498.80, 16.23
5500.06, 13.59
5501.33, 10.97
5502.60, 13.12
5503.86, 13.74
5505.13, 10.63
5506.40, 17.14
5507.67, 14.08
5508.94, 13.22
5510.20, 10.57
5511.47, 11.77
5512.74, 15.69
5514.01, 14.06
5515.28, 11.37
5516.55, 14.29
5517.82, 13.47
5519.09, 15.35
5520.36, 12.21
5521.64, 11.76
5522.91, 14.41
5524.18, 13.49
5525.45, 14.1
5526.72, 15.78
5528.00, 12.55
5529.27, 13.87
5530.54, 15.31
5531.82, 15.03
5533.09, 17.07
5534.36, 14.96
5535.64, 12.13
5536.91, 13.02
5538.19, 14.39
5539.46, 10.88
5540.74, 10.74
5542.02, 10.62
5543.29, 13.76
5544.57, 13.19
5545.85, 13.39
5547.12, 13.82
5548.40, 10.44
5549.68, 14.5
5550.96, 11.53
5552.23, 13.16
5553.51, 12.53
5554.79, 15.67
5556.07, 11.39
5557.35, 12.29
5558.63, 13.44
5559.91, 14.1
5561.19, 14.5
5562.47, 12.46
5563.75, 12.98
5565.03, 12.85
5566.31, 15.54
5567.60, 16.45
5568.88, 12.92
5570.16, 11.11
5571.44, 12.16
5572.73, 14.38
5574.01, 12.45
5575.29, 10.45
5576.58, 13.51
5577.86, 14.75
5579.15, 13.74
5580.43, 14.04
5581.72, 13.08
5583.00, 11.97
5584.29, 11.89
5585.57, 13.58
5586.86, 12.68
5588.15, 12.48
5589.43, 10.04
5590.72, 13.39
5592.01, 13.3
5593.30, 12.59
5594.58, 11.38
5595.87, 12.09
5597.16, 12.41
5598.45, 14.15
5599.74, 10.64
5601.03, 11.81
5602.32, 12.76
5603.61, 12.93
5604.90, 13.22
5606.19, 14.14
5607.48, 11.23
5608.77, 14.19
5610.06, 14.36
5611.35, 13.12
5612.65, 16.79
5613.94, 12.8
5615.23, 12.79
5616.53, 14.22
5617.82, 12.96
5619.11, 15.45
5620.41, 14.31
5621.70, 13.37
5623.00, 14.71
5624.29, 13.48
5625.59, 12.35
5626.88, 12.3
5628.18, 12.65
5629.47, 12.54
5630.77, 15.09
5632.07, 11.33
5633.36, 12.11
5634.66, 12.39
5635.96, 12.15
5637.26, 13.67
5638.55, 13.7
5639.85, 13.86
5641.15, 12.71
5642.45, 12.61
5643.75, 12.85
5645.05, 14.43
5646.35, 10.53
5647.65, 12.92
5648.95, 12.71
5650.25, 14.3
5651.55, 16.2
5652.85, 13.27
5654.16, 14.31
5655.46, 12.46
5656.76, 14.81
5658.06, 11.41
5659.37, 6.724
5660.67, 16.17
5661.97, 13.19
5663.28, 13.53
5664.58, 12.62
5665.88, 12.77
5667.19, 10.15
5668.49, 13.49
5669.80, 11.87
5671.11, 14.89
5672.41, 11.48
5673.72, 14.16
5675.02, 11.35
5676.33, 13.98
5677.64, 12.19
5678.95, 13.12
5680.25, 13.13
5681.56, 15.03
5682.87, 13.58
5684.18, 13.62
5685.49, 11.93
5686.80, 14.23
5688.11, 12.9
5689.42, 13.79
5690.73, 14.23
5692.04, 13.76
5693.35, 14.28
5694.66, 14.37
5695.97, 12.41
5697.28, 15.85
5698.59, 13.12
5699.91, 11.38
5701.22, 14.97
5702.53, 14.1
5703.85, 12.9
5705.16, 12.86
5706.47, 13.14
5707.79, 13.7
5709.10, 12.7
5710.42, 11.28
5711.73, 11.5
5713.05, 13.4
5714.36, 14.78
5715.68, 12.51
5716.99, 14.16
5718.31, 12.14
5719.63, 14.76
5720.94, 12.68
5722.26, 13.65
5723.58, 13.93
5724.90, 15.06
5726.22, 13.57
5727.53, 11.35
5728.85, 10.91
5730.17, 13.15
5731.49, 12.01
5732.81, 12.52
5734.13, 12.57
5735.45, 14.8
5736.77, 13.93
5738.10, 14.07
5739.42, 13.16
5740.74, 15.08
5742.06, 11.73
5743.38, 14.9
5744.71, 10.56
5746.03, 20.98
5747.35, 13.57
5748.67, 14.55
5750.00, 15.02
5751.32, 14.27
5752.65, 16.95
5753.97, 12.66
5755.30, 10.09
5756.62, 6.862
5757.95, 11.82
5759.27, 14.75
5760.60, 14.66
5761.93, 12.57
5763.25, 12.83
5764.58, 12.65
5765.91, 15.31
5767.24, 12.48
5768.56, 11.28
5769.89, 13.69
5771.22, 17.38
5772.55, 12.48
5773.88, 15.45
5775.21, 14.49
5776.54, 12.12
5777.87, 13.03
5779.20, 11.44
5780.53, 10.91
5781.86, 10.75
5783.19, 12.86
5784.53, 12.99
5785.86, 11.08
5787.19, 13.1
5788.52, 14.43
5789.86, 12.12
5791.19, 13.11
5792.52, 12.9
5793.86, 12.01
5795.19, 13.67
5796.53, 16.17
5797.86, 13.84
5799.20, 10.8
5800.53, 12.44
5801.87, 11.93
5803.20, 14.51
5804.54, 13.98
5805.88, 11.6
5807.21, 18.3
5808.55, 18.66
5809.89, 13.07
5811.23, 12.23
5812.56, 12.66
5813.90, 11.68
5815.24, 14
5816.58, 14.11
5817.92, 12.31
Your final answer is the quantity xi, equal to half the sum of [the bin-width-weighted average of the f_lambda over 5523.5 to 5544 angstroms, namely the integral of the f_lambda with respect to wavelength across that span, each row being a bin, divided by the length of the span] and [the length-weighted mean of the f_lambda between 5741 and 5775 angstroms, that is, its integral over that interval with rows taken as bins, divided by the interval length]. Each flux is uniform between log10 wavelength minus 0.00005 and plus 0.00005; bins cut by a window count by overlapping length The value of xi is 13.6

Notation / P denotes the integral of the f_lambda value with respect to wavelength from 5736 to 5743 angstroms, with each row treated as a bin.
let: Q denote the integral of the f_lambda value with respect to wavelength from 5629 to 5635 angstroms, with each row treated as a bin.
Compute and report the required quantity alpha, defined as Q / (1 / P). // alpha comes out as 7292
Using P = 96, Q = 76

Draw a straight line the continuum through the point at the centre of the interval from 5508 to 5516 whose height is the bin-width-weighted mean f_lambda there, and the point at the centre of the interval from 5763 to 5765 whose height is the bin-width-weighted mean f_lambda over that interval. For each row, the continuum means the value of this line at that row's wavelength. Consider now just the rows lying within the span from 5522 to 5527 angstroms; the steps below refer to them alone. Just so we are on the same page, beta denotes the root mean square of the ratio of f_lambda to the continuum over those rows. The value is 1.13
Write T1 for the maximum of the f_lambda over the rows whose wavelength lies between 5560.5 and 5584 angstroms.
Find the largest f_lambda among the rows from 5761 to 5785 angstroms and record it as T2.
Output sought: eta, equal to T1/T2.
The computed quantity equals 0.95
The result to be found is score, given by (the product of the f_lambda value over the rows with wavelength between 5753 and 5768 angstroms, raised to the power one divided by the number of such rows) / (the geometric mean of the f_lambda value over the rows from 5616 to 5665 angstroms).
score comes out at 0.93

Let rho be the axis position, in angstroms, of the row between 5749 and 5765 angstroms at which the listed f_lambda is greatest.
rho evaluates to 5752.65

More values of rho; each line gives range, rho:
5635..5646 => 5645.05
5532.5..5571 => 5533.09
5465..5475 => 5471.01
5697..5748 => 5746.03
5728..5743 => 5740.74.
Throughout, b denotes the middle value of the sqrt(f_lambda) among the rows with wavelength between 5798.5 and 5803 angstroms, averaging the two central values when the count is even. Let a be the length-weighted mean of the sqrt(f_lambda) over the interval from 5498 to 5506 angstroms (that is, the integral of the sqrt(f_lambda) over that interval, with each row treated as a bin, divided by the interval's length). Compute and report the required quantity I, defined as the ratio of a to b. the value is 1.04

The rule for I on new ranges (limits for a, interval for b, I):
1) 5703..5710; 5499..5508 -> 0.98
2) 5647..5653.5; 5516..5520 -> 0.99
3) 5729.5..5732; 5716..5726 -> 0.95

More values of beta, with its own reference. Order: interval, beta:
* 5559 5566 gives 1.04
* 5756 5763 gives 0.98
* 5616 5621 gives 1.11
